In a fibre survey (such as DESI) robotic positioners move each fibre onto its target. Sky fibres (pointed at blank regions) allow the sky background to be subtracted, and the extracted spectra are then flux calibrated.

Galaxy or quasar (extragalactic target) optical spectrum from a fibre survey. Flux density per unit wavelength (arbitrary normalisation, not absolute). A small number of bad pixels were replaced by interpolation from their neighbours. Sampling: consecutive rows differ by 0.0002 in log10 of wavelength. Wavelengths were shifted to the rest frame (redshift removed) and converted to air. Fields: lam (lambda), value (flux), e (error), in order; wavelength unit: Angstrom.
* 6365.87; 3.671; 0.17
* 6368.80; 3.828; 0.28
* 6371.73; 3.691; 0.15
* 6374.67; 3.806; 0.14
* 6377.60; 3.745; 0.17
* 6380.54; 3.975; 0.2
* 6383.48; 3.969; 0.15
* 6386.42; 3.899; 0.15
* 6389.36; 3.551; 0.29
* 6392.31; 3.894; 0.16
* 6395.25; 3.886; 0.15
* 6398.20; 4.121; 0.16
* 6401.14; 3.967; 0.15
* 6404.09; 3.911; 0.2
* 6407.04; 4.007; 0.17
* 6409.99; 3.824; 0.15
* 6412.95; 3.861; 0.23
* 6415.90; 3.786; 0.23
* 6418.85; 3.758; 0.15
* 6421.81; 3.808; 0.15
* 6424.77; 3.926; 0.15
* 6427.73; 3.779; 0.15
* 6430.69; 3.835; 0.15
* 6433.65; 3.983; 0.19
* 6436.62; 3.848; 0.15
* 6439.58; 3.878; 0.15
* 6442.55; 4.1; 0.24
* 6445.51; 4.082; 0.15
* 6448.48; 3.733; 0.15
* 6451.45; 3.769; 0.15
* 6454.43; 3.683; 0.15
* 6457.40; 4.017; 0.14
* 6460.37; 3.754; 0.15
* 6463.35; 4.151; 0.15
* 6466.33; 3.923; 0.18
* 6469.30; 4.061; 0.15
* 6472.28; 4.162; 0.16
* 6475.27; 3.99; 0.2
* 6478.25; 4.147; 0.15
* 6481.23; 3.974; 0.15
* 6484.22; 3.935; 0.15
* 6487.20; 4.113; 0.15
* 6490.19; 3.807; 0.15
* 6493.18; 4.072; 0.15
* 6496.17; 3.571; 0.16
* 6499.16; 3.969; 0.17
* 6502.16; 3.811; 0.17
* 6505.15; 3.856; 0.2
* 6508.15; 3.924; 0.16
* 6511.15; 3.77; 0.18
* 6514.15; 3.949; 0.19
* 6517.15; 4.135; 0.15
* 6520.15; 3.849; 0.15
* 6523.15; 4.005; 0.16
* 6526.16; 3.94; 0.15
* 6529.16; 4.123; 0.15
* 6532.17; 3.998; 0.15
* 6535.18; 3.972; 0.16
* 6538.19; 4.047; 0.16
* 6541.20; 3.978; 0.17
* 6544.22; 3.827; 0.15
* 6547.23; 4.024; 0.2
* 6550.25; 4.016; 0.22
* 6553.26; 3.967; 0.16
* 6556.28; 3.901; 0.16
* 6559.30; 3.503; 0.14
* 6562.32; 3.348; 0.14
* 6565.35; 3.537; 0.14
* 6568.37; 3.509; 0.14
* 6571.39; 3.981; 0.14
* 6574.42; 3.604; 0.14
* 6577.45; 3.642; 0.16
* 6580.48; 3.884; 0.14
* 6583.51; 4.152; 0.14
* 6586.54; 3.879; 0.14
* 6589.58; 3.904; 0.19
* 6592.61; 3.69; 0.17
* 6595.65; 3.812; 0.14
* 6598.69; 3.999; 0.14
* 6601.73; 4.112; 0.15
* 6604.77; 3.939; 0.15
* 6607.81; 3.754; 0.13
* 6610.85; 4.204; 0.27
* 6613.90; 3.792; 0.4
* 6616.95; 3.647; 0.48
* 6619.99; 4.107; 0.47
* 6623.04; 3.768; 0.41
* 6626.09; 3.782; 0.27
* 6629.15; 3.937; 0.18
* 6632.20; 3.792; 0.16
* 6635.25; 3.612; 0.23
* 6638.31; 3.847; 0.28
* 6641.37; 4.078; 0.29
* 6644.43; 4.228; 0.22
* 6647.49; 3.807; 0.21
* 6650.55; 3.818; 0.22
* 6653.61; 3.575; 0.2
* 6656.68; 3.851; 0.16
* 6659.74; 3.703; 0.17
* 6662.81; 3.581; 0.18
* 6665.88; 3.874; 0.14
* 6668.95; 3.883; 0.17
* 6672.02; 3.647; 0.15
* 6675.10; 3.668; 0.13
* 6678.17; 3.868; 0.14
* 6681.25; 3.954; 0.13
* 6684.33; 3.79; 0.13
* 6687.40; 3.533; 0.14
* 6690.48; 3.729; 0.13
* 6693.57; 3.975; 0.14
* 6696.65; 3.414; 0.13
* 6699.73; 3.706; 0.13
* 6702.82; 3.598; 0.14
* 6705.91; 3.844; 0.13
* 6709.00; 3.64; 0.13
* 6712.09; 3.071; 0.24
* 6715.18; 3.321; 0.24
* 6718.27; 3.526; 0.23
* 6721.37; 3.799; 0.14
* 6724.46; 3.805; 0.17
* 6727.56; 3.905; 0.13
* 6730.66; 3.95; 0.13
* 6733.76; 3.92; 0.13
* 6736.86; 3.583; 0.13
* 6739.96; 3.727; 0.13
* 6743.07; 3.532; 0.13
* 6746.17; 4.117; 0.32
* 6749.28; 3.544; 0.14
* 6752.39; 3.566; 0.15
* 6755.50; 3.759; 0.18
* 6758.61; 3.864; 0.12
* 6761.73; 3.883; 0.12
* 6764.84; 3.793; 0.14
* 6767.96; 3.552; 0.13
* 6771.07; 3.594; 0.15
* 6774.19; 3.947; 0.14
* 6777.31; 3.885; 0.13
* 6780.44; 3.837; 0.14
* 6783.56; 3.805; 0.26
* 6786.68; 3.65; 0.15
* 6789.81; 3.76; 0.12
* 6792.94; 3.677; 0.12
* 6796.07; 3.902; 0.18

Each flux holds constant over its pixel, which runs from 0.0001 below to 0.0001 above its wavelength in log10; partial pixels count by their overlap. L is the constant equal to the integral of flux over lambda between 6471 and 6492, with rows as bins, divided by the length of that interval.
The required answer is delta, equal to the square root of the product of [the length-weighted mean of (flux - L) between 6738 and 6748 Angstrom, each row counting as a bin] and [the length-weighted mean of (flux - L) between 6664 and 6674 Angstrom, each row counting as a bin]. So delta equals 0.235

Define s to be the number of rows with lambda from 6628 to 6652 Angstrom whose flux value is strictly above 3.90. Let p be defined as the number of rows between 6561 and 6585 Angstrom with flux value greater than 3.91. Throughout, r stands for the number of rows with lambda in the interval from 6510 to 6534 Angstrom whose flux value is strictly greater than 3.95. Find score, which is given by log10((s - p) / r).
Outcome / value -0.60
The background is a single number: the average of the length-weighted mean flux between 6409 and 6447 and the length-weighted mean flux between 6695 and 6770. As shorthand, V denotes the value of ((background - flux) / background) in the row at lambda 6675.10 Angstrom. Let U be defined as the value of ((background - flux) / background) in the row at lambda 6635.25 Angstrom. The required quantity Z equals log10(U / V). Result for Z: 0.2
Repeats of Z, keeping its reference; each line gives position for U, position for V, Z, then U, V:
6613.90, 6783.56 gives -0.4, 0.00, -0.006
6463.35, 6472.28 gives 0.0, -0.10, -0.100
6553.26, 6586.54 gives 0.3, -0.05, -0.025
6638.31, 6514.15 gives -0.4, -0.02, -0.044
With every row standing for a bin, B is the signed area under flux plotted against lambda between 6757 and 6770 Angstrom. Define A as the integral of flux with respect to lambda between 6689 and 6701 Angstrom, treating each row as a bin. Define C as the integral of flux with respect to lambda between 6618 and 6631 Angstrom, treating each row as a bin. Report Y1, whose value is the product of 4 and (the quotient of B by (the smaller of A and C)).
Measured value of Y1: 4.41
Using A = 44.5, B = 49.0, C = 50.5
